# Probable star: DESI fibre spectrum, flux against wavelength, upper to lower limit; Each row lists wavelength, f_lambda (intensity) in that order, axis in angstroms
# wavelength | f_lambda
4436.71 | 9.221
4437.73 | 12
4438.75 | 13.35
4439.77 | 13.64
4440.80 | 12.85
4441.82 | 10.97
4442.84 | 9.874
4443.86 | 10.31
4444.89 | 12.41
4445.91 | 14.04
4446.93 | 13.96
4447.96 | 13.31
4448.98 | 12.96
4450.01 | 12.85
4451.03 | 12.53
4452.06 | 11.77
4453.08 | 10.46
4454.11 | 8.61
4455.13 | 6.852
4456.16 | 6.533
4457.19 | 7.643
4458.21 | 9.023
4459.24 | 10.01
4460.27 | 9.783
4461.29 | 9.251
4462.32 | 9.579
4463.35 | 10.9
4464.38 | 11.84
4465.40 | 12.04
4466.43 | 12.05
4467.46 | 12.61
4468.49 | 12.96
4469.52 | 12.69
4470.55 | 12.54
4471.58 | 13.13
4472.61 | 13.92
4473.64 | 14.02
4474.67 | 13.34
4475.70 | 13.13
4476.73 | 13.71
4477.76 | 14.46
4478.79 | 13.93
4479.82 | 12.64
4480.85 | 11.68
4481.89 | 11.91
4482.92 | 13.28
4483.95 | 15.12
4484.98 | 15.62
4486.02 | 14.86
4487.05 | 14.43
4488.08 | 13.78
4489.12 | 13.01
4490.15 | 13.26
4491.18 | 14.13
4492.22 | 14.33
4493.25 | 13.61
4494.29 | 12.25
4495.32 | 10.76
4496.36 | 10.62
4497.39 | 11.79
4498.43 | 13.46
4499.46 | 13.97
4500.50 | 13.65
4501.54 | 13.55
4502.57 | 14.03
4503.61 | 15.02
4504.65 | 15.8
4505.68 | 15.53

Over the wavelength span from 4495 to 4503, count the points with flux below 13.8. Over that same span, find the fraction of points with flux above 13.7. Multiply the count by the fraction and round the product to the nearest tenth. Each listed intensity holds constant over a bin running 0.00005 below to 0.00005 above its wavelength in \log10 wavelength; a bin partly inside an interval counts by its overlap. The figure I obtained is 1.5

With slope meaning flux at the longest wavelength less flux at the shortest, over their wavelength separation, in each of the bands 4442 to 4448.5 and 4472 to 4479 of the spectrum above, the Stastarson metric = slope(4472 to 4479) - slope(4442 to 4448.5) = -0.67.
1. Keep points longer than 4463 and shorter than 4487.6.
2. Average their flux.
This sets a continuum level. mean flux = 13.2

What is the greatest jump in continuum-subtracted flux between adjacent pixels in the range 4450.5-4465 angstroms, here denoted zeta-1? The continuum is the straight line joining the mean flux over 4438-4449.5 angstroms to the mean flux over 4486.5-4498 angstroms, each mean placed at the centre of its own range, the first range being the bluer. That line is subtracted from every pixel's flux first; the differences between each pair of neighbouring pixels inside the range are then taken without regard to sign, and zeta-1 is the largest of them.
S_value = 1.9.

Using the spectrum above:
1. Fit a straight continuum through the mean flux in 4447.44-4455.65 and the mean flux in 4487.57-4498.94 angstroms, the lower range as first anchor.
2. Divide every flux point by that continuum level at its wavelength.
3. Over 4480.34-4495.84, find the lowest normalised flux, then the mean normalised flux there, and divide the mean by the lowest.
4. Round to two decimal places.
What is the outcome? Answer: 1.28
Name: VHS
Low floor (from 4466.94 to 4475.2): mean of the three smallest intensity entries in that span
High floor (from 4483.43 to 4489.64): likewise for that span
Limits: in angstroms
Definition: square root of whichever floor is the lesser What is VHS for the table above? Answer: 3.55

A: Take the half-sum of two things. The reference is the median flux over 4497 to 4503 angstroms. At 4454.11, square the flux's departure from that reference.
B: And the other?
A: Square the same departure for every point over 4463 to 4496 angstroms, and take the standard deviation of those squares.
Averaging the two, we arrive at 13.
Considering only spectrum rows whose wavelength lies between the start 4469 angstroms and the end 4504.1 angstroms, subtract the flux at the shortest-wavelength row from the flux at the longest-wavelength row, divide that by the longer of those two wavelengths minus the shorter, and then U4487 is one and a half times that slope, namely 0.10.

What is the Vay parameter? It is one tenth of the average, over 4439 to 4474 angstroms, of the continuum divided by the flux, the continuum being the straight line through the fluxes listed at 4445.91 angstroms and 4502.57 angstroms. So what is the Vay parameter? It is 0.128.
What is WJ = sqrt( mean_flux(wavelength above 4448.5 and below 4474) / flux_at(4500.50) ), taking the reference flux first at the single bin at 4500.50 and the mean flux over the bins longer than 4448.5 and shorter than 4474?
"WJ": 0.90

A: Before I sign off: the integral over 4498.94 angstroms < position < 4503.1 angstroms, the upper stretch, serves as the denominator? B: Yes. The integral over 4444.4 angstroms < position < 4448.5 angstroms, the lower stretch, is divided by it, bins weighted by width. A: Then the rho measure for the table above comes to 0.96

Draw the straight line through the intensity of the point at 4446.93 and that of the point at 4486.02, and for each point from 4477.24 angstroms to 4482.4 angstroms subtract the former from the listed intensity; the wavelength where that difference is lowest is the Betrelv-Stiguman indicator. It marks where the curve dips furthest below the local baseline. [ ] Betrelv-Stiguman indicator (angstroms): 4480.85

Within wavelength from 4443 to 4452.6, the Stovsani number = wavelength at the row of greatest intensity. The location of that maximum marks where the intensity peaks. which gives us 4445.91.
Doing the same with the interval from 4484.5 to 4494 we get 4484.98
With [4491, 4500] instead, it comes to 4492.22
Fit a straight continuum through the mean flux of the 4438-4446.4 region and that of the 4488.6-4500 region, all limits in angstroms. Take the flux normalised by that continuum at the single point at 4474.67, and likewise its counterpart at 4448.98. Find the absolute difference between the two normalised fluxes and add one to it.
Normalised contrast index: 1.00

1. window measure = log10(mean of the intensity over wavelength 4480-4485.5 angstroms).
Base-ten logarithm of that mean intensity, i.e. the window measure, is 1.13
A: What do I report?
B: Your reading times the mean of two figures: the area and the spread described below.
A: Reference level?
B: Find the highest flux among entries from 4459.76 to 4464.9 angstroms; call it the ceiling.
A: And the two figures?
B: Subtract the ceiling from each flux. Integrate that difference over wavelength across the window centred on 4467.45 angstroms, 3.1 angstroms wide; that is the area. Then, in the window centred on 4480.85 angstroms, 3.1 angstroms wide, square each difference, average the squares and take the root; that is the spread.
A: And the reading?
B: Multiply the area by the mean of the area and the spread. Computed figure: 3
